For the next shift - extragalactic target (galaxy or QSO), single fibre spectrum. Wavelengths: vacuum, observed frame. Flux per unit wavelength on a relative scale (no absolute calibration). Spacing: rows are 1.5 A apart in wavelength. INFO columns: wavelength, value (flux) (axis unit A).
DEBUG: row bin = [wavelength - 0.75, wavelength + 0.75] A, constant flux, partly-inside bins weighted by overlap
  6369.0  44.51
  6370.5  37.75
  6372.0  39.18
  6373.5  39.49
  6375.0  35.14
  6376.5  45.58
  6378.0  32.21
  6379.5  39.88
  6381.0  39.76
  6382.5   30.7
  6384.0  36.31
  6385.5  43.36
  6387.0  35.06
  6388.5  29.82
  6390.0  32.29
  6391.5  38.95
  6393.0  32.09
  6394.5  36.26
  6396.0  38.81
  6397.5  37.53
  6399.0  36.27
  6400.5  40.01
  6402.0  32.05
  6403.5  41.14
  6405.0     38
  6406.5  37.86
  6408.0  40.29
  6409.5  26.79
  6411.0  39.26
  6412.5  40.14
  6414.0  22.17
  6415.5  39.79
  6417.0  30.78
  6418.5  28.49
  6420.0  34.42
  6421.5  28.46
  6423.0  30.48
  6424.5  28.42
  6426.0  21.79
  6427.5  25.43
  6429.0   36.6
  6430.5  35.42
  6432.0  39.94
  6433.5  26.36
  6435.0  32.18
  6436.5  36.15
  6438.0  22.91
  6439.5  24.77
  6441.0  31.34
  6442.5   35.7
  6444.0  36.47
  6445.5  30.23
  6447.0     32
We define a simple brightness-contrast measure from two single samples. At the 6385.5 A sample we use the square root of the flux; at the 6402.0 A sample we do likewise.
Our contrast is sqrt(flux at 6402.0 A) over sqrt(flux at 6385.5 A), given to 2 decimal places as 0.86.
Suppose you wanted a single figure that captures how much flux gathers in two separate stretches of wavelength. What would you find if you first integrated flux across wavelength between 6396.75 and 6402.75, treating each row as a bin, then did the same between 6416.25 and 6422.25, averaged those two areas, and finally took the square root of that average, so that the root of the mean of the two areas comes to 14.2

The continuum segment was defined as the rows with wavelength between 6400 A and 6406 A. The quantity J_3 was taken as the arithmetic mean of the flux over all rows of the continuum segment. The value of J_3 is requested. 38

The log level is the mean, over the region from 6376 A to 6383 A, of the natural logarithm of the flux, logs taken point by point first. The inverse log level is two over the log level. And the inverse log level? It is 0.553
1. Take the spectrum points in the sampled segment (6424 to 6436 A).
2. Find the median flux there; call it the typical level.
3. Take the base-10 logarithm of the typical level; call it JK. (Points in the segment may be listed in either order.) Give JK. 1.48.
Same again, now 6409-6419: 1.49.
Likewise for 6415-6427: 1.47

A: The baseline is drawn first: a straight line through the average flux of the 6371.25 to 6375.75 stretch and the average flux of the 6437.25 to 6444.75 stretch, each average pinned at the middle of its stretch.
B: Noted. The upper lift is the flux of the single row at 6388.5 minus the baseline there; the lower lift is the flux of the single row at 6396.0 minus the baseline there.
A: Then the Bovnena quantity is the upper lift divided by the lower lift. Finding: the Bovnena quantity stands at -1.9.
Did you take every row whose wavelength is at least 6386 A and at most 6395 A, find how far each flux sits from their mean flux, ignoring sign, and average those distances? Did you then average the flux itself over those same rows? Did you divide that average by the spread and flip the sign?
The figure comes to -13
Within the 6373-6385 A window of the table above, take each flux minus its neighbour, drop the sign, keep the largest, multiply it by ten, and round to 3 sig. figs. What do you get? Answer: 134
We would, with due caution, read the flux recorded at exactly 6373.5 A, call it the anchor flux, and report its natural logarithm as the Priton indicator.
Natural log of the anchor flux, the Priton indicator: 3.68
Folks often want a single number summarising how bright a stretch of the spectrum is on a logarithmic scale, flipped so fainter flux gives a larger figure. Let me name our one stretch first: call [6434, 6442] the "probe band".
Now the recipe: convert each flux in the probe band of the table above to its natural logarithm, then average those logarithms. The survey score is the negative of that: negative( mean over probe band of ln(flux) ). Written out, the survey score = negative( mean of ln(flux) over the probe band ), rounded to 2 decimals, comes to -3.37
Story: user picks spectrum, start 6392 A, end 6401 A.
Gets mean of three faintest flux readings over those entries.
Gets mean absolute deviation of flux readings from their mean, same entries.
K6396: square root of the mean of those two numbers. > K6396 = 4.29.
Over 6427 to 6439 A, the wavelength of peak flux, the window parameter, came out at 6432.0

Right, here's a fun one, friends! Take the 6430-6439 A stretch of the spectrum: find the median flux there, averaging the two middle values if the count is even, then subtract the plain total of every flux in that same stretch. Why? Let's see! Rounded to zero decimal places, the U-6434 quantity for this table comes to -159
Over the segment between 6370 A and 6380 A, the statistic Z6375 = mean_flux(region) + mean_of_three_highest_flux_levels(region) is 80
